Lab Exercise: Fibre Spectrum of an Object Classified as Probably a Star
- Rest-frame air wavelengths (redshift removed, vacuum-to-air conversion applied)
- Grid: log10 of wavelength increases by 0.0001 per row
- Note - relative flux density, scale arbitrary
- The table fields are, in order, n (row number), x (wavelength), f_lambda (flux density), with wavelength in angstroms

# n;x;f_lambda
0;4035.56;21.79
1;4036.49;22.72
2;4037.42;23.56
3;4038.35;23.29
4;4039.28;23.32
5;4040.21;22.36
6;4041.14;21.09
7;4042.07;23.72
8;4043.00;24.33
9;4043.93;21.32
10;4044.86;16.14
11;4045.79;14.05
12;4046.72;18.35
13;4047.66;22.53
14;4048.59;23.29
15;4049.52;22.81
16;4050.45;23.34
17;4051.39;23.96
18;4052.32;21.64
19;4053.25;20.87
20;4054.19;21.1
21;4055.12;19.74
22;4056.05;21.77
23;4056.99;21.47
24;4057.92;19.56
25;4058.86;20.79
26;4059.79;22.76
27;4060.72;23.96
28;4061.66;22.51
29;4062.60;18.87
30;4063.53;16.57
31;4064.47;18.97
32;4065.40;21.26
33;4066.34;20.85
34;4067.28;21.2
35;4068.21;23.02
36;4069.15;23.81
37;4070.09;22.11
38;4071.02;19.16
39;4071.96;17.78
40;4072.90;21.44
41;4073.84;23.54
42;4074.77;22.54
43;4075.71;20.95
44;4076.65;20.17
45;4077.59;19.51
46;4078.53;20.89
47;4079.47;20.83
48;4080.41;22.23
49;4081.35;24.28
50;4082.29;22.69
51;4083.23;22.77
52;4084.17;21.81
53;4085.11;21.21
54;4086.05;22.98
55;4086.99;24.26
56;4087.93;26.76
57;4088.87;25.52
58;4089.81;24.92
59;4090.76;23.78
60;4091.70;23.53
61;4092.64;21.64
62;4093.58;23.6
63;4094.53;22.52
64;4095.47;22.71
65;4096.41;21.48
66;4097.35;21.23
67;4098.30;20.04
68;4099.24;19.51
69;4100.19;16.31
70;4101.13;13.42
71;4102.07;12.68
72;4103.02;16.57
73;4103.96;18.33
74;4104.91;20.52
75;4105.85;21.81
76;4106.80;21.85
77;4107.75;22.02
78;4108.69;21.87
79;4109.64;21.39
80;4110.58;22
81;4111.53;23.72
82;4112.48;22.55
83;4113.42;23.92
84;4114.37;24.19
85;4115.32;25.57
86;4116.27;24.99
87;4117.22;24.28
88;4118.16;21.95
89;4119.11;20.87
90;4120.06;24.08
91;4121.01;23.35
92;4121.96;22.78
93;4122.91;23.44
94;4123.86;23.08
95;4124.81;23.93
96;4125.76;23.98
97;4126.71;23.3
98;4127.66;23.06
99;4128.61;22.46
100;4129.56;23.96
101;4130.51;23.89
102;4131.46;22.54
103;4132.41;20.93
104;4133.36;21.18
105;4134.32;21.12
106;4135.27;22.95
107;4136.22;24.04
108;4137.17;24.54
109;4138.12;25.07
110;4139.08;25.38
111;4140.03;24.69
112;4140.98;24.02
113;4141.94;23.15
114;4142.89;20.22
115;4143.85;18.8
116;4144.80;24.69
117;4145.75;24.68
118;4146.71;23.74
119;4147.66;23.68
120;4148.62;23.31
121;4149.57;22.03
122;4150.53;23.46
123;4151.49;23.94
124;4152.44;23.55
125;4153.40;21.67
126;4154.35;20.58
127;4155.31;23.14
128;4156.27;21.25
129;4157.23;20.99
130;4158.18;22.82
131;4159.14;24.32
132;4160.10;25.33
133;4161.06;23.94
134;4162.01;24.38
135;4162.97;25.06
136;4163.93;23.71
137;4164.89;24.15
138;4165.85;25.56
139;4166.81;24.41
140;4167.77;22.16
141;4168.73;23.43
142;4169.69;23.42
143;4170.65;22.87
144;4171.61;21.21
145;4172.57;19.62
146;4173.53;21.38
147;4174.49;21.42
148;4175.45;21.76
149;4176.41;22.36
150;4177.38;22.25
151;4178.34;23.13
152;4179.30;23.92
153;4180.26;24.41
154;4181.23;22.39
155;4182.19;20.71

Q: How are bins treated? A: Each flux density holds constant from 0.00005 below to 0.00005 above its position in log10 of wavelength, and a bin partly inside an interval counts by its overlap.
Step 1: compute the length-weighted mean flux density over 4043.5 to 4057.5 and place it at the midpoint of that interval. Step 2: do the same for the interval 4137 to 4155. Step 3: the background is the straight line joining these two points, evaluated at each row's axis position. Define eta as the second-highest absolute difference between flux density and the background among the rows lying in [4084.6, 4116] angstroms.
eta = 9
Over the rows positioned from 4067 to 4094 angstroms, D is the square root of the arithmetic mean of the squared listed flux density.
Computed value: 22.5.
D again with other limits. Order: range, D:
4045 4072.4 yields 21.1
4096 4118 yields 21.1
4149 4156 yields 22.7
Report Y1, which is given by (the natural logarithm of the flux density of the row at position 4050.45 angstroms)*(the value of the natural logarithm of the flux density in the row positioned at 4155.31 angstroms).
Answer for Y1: 9.9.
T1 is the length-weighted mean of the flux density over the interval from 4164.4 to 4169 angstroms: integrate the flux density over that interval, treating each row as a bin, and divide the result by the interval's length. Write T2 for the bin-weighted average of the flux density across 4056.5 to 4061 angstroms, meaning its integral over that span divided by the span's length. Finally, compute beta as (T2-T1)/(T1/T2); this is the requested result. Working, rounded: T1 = 23.9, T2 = 21.6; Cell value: -2.1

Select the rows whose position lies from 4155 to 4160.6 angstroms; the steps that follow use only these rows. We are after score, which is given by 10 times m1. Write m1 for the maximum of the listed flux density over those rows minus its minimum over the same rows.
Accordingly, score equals 43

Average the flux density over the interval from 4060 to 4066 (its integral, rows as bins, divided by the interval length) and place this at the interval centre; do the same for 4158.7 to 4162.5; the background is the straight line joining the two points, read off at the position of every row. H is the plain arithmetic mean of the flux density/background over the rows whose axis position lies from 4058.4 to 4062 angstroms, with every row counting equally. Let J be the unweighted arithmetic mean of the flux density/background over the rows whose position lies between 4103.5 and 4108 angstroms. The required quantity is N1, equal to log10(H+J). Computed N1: 0.311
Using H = 1.11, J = 0.94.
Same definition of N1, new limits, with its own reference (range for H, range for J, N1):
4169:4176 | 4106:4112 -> 0.269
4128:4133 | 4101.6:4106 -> 0.253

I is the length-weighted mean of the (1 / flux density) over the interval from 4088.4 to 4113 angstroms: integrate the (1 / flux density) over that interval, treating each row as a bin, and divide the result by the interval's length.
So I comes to 0.0491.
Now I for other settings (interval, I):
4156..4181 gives 0.0436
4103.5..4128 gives 0.0440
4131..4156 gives 0.0438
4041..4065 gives 0.0485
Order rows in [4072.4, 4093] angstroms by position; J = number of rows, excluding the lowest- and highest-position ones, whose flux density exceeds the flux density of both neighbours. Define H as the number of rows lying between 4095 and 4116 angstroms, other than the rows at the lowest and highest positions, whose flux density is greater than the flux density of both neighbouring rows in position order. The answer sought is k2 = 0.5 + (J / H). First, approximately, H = 2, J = 5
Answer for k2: 3.0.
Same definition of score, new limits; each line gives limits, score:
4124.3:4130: 15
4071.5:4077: 58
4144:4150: 27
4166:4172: 32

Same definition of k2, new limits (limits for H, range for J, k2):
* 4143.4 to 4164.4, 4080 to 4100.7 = 1.5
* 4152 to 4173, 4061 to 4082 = 1.3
